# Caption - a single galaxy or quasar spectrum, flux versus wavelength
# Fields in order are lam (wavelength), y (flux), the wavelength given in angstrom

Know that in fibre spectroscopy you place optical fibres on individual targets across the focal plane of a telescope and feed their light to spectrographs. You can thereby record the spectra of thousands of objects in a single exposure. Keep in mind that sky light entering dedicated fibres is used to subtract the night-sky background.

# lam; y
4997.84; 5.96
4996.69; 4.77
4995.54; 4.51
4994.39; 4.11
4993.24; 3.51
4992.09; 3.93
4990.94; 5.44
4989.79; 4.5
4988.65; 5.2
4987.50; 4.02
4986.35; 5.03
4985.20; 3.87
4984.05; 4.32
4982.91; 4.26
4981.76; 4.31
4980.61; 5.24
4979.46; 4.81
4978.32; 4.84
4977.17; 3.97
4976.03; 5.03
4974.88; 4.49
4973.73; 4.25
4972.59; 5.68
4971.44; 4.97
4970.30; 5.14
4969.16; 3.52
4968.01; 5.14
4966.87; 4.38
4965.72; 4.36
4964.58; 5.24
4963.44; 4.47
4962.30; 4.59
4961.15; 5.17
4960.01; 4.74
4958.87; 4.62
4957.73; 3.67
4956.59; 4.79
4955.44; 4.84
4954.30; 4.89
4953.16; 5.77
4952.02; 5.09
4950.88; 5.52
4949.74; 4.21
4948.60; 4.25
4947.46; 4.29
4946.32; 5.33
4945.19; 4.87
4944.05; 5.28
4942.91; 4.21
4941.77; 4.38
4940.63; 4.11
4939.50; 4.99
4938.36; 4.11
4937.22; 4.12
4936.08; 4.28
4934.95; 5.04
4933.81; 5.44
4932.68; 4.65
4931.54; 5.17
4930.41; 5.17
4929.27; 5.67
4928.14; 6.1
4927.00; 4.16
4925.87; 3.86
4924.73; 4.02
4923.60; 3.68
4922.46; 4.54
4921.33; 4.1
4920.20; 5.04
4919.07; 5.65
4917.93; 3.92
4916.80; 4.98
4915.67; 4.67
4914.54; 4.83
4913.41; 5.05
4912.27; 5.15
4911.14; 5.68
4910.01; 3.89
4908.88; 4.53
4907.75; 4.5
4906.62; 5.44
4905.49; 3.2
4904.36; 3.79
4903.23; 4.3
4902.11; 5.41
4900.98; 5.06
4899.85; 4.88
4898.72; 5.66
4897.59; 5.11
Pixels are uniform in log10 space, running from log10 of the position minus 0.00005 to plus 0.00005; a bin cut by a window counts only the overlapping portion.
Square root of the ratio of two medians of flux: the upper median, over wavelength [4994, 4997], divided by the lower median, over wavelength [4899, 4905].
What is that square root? 0.96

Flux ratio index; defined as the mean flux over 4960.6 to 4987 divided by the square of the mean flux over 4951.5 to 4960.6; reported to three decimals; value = 0.202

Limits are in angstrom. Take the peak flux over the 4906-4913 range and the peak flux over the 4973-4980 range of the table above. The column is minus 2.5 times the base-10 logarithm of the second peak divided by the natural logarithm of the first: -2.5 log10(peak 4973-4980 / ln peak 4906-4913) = -1.15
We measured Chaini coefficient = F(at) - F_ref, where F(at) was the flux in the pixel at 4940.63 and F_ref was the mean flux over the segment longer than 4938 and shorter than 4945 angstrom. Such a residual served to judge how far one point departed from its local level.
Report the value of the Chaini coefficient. -0.4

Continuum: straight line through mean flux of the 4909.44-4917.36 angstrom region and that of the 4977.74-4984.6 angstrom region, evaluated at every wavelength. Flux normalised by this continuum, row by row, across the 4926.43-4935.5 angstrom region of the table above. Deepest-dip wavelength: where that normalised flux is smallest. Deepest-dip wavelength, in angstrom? 4927.00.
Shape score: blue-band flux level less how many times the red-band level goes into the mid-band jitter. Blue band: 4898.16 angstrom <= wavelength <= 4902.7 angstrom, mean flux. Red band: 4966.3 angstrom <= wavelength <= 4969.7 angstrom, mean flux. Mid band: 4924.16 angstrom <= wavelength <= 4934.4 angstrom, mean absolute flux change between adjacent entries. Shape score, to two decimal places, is 5.12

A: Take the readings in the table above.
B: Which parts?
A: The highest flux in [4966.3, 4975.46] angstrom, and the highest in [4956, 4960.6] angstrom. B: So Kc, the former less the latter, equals 0.9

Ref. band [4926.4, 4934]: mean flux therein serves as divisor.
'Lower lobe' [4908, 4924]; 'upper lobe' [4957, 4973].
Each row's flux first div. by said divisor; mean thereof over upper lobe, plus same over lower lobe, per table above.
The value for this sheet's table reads 1.81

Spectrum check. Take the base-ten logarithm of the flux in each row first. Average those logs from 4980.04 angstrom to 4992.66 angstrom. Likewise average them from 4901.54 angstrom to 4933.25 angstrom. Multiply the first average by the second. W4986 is 0.436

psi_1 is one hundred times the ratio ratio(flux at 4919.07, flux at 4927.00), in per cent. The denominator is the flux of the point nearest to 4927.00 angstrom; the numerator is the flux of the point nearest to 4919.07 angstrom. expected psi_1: 136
